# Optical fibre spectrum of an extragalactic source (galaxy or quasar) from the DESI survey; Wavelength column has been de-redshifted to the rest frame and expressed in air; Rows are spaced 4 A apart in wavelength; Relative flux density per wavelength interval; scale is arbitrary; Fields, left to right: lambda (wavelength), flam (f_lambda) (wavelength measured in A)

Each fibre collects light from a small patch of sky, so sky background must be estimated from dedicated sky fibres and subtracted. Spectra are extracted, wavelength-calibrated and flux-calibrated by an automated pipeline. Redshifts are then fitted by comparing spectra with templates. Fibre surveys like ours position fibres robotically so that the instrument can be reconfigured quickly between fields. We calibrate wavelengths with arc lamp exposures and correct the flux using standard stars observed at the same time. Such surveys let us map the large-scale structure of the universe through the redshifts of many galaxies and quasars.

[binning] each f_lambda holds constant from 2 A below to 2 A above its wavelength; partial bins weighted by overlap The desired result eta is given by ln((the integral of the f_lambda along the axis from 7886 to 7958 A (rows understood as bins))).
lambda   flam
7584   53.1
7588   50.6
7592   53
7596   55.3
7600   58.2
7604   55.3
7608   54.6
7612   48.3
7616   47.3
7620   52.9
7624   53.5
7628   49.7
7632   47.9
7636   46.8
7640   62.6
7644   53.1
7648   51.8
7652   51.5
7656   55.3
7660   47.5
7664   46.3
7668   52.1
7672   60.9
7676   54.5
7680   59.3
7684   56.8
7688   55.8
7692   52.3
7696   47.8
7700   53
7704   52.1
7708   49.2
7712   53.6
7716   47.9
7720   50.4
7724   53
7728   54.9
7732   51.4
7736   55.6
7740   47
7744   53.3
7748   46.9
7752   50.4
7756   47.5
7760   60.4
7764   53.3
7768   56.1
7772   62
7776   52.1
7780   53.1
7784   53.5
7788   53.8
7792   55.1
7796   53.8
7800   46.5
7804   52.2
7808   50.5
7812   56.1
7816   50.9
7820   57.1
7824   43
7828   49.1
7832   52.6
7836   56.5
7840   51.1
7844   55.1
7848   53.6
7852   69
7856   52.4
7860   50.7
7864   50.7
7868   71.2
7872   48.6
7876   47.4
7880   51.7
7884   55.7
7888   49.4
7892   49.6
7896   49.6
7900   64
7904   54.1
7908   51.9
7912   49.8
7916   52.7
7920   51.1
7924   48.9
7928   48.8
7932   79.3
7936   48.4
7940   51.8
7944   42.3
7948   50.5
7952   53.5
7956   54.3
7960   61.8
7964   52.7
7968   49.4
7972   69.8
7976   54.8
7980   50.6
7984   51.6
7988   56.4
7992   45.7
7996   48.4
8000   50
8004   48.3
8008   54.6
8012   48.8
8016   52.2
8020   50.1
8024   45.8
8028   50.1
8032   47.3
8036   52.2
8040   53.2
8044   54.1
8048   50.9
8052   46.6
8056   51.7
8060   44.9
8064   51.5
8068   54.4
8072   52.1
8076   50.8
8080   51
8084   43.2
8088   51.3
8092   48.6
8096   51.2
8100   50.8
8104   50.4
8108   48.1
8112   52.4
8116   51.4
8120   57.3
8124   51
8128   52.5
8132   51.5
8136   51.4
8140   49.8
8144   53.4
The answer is 8.24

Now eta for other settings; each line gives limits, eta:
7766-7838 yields 8.25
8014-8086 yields 8.19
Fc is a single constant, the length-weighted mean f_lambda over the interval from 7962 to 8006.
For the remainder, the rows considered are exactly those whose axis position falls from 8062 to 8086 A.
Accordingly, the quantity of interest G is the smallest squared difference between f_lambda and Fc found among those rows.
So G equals 0.175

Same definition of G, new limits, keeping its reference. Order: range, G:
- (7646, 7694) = 0.048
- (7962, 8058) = 0.033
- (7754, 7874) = 0.007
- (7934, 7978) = 0.033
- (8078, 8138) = 0.000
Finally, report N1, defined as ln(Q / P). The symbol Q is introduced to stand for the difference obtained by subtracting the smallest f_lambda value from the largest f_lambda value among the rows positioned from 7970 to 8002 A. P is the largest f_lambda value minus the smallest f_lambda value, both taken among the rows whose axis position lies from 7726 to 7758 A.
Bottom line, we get 1.0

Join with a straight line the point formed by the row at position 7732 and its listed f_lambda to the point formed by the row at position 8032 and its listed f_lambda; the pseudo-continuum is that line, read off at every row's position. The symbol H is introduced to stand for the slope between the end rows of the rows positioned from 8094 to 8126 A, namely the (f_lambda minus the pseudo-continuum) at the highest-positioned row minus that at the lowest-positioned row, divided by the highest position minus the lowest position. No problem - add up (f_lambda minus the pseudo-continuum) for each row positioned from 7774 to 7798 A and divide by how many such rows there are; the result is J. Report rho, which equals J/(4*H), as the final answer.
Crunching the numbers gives 111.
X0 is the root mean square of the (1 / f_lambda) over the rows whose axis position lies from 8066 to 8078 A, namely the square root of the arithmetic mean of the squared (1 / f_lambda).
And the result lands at 0.0191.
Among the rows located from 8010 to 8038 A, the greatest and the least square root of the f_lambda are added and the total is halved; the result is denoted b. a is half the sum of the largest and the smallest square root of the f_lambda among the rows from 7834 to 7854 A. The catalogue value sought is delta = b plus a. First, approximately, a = 7.7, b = 7.00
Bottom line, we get 14.7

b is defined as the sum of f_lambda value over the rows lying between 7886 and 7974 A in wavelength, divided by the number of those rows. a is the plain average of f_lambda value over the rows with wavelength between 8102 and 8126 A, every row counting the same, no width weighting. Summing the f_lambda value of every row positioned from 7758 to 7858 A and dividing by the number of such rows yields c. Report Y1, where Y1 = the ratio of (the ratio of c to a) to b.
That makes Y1 0.0194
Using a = 51.8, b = 53.8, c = 54.0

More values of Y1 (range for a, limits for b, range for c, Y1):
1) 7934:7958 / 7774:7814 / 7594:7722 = 0.0199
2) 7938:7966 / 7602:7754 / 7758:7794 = 0.0203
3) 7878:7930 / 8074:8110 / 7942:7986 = 0.0208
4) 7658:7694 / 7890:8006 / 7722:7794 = 0.0186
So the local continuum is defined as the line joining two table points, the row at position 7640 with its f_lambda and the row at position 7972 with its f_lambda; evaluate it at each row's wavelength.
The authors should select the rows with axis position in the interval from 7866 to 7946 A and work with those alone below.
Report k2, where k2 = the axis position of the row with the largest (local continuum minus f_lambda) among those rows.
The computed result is 7944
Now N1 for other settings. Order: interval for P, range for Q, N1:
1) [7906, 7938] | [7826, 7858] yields -0.4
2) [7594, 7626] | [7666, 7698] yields 0.2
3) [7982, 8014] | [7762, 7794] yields -0.1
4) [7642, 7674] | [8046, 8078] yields -0.4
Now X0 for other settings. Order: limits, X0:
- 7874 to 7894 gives 0.0198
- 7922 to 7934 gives 0.0182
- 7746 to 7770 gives 0.0193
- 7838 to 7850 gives 0.0188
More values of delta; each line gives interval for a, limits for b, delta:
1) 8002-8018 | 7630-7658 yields 14.5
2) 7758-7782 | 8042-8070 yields 14.6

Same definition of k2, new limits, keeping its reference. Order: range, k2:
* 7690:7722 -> 7716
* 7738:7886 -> 7824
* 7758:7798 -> 7776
